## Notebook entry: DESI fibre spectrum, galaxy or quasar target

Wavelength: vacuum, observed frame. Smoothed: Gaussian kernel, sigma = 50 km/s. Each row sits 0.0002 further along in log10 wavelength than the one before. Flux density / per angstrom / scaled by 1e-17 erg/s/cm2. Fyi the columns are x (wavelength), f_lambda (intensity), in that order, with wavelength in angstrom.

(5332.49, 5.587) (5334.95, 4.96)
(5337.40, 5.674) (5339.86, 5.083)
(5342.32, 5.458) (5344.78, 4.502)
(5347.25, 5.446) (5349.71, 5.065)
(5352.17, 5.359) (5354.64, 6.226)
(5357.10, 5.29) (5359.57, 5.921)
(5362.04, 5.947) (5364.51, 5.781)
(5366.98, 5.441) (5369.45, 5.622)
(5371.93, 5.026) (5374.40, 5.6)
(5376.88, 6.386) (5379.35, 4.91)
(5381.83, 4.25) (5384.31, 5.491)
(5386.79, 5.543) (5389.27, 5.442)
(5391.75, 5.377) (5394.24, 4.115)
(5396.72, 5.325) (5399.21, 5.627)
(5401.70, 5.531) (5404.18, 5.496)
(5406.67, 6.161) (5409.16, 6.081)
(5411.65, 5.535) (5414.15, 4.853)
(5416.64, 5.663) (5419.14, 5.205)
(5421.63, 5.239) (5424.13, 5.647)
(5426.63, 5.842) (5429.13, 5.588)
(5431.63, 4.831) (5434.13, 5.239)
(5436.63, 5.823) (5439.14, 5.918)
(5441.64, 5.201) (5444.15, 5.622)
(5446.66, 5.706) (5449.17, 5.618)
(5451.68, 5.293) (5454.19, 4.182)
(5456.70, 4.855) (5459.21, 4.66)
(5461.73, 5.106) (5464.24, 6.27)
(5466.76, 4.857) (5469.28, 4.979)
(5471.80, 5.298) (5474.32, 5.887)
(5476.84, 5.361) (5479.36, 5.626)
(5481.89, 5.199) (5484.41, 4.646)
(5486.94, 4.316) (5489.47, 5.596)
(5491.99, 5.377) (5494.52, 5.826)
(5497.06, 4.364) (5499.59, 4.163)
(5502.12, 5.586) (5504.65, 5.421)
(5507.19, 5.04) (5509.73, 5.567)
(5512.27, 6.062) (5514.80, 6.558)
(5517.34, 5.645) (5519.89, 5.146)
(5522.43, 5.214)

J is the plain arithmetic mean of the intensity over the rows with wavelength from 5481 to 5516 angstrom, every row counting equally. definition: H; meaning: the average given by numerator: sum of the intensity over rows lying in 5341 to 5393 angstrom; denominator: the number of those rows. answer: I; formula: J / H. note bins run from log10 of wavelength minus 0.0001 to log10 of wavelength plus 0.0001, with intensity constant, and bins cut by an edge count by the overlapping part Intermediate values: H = 5.4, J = 5.27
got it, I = 0.969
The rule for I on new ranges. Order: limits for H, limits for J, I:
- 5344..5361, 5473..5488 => 0.958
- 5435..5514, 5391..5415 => 1.026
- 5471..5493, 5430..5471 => 1.001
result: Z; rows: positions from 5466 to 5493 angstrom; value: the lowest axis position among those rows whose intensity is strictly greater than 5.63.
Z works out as 5474.32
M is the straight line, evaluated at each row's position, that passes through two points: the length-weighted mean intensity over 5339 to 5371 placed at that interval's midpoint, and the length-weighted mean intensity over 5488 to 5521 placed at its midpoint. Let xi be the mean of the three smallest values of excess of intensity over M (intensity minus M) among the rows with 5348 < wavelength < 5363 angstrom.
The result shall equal -0.23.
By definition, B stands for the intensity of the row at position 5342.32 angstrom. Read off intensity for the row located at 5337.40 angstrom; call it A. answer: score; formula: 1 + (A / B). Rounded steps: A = 5.674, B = 5.458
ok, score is 2.04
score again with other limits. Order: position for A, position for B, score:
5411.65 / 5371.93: 2.10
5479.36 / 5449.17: 2.00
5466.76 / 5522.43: 1.93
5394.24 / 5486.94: 1.95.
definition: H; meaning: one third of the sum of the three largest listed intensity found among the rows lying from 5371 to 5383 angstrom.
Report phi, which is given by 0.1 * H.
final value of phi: 0.567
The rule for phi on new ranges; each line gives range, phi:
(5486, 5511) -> 0.567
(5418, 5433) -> 0.569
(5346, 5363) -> 0.603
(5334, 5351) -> 0.553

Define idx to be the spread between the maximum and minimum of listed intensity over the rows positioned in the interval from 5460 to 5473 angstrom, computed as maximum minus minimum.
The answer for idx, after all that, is 1.41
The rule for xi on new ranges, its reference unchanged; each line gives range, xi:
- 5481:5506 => -1.13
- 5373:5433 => -1.05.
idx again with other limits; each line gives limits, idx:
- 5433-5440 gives 0.68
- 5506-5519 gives 1.52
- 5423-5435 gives 1.01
